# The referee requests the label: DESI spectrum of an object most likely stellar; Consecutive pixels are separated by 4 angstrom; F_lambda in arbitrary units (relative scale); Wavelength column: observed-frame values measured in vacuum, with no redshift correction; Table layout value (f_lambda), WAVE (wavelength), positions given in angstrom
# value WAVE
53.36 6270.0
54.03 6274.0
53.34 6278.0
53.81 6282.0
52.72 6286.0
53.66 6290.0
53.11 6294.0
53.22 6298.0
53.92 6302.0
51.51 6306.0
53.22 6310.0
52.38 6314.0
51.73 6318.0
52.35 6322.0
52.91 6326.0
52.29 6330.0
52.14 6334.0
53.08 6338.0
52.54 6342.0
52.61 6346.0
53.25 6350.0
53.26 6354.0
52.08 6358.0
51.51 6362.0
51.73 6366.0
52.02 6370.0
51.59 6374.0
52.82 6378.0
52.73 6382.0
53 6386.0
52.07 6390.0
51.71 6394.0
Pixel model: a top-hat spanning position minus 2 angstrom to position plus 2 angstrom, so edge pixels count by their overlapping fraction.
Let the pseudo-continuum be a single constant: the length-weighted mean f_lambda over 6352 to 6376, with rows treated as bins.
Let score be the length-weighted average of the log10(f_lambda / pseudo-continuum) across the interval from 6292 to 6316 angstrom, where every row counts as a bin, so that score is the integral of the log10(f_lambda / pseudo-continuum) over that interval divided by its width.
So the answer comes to 0.0071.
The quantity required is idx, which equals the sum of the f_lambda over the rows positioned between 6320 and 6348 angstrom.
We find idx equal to 368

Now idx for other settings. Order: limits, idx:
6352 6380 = 365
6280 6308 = 372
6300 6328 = 368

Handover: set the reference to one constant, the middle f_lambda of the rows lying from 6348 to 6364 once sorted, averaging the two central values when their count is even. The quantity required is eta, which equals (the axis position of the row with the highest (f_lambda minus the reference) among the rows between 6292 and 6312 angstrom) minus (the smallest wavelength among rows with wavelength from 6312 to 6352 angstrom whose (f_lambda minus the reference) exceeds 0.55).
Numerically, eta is -48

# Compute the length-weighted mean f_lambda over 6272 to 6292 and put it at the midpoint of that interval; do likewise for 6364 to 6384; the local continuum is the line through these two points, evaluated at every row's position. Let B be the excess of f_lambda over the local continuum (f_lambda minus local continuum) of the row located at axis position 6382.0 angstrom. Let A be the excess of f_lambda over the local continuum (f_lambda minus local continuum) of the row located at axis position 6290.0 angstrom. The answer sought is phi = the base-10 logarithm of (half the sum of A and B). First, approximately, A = 0.3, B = 0.7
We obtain -0.33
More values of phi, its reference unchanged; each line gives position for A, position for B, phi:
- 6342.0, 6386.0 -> -0.35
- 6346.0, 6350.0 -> -0.43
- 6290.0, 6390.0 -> -0.71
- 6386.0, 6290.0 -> -0.20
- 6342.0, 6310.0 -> -2.22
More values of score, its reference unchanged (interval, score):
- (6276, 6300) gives 0.0105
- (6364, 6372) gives -0.0013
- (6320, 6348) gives 0.0044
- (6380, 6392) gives 0.0047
